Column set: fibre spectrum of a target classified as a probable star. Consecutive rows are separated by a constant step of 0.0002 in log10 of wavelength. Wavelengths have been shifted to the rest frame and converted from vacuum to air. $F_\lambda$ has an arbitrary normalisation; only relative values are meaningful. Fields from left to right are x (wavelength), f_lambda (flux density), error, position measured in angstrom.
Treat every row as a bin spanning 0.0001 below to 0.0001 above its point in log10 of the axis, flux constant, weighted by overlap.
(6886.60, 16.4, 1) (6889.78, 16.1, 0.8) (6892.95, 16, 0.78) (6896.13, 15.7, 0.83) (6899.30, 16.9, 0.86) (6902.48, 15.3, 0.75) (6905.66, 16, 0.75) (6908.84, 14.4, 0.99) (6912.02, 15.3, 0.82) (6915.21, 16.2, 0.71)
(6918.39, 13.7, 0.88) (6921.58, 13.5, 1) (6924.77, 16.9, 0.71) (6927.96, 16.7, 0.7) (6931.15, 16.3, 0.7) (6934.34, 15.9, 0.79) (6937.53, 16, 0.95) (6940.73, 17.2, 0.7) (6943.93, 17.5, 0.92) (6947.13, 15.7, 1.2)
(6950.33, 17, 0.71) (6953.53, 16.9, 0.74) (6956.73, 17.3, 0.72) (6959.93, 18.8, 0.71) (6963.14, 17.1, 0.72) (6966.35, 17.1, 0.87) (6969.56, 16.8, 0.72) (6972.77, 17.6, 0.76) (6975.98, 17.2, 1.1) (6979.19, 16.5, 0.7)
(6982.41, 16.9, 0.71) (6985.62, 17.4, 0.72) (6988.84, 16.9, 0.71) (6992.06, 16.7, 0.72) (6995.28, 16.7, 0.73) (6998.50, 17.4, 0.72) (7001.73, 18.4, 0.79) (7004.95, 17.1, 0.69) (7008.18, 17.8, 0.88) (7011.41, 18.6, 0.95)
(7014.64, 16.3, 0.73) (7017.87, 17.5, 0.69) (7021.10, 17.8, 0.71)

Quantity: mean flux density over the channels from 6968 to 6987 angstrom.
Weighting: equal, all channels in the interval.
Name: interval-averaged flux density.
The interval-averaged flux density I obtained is 17.1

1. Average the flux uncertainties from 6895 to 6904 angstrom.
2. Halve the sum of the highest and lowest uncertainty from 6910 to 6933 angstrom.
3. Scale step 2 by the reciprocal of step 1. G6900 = 1.05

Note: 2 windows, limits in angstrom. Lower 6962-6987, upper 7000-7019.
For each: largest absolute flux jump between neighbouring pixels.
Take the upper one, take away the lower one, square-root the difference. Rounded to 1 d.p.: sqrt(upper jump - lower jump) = 1.2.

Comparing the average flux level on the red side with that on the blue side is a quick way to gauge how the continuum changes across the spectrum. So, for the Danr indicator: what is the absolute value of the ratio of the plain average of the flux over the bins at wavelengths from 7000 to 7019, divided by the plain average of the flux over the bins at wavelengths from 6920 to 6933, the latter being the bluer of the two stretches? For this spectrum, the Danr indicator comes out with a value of 1.11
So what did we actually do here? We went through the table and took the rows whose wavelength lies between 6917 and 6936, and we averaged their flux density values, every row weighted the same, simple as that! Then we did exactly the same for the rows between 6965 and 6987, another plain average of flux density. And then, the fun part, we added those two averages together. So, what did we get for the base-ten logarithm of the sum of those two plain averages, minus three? -1.49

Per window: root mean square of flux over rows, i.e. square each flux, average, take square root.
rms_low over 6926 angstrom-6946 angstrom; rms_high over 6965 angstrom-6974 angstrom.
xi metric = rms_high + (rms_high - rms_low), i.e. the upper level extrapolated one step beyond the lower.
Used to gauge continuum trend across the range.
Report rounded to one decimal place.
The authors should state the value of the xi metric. 17.7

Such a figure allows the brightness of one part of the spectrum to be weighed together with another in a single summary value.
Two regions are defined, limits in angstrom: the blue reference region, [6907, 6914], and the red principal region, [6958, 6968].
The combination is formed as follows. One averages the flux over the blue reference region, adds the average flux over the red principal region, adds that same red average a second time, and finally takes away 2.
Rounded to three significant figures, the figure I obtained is 48.2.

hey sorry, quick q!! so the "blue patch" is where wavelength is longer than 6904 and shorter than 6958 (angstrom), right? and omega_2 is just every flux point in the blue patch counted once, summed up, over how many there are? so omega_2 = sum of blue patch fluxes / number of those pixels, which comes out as 16.0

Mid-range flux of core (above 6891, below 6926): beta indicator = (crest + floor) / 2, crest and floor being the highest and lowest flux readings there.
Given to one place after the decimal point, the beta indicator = 15.2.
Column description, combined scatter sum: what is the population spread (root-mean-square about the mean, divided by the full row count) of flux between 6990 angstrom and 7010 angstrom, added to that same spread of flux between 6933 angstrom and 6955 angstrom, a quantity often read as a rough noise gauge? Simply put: 1.27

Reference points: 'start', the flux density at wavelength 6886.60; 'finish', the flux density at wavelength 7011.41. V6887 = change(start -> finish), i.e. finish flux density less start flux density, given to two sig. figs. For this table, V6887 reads 2.2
